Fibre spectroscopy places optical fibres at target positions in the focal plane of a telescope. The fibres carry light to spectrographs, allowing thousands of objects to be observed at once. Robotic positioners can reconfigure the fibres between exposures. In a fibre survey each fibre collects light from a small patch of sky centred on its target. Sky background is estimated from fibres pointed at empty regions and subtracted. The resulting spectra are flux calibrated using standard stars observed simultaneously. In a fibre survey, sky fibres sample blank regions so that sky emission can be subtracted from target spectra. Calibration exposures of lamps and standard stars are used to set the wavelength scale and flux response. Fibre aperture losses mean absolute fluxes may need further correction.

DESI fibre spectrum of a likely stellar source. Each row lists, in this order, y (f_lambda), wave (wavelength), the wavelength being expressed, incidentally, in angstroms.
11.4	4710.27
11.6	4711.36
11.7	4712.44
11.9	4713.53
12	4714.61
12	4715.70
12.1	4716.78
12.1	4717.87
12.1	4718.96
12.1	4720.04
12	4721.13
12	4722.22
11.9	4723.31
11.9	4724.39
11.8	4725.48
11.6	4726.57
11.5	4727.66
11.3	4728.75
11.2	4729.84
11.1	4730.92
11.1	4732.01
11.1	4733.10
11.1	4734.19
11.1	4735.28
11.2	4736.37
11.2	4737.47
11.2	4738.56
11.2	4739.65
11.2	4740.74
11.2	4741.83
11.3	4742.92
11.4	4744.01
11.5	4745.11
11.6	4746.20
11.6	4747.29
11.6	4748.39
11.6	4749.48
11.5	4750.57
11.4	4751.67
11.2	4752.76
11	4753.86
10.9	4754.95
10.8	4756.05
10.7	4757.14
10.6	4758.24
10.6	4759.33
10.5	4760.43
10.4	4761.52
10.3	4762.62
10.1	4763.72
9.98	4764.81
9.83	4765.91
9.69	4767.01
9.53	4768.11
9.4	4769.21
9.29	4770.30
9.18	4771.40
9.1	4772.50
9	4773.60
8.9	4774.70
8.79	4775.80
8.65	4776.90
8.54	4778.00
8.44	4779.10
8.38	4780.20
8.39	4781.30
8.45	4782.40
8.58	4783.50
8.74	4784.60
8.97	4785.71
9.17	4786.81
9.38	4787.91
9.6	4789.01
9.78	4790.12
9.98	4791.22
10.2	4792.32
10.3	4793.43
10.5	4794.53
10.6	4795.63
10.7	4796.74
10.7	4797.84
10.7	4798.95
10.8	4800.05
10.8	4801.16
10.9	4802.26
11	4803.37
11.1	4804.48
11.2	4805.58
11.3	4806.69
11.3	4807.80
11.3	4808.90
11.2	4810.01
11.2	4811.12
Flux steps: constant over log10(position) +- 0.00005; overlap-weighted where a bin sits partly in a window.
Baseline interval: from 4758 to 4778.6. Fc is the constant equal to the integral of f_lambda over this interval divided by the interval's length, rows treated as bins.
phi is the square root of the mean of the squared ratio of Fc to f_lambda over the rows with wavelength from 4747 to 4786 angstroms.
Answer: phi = 0.99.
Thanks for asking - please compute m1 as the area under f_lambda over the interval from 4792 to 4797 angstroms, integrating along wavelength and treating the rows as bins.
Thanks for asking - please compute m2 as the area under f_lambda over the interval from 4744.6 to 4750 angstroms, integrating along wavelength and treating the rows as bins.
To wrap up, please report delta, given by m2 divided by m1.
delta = 1.20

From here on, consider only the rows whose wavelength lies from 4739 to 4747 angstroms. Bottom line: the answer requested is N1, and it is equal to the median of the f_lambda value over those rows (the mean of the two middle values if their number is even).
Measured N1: 11.3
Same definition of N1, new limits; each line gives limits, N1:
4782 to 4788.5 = 8.9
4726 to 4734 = 11.2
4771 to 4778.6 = 8.9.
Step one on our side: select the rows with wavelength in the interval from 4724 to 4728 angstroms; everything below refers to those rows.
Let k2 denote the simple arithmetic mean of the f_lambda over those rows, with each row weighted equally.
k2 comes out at 11.7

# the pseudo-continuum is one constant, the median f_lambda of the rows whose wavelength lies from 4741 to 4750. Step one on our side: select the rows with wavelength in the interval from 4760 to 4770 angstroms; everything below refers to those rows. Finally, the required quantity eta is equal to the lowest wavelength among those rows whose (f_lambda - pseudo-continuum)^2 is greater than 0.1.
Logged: 4760.43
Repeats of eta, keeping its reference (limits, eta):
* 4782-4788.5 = 4782.40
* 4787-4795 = 4787.91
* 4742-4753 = 4752.76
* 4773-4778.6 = 4773.60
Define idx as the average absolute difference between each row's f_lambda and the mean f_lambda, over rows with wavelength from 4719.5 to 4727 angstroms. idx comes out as 0.114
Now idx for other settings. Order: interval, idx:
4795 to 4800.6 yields 0.040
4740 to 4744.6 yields 0.075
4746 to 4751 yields 0.032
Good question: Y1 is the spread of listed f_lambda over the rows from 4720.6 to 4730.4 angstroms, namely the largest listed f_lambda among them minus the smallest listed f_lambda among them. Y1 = 0.8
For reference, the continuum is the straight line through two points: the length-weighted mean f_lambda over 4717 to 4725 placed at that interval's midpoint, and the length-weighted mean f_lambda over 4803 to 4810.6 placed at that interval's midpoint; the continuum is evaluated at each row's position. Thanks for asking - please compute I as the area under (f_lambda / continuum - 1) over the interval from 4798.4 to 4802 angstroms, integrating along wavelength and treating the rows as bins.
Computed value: -0.2 angstroms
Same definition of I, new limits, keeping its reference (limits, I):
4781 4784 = -0.8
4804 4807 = 0.0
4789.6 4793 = -0.4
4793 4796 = -0.2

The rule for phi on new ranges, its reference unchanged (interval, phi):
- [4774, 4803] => 1.01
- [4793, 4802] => 0.90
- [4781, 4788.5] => 1.09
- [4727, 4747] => 0.85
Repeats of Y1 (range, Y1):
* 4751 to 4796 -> 3.0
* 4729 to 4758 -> 0.9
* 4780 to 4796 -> 2.2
